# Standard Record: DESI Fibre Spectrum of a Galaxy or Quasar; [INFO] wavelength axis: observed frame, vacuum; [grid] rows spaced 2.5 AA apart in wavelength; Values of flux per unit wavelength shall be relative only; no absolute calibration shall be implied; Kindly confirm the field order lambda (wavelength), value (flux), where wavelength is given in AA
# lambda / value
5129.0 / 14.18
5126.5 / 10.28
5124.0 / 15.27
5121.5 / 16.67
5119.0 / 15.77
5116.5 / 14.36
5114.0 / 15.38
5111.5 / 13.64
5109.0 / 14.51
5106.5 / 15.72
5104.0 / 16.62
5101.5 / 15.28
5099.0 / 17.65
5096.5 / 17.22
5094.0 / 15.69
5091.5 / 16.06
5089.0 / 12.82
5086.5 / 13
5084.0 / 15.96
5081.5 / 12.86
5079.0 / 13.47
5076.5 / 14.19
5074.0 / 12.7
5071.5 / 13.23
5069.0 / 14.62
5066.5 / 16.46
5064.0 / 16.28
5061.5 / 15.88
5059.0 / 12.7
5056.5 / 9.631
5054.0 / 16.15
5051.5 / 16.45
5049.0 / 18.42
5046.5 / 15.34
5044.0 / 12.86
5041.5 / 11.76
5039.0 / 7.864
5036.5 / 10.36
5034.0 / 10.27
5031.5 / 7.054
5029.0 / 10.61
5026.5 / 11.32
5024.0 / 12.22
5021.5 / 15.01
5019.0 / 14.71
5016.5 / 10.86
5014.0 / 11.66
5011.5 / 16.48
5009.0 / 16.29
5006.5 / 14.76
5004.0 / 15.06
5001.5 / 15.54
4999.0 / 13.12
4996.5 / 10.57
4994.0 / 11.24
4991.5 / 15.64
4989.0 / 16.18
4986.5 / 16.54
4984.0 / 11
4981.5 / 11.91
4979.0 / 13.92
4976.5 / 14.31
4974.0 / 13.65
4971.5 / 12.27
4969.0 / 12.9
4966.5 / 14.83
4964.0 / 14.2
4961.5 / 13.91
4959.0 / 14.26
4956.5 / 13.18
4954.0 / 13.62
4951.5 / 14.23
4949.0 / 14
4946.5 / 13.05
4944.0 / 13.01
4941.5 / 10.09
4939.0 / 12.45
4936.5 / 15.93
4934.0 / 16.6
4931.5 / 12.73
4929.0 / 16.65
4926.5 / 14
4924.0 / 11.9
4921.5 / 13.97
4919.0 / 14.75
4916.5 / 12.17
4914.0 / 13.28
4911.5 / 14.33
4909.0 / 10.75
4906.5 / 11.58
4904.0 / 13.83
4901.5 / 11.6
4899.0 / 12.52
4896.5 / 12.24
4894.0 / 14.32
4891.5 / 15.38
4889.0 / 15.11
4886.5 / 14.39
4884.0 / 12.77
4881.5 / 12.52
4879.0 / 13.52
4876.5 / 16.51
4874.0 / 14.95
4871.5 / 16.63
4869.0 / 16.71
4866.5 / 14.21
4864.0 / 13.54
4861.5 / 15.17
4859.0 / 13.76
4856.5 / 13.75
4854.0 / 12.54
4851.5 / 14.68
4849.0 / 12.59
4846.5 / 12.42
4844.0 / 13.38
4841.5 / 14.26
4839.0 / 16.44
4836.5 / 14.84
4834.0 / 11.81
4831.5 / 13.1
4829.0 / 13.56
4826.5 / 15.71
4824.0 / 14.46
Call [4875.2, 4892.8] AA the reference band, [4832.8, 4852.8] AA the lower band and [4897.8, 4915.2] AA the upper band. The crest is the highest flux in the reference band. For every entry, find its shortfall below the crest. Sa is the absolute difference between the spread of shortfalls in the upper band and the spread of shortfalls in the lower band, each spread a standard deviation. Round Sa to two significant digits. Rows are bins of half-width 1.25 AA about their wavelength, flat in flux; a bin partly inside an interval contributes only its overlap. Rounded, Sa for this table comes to 0.22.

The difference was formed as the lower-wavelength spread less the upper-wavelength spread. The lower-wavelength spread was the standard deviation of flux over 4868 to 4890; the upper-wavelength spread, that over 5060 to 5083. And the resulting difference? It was 0.1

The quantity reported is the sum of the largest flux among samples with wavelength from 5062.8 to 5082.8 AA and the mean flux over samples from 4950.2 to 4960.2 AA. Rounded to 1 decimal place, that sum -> 30.3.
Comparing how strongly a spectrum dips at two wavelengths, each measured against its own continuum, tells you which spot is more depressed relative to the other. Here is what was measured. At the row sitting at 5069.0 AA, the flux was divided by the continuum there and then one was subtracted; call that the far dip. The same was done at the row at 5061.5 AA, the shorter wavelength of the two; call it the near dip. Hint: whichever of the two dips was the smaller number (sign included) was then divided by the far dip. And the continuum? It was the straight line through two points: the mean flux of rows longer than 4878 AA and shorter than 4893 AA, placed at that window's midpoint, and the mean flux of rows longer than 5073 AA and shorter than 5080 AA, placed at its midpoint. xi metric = 1.0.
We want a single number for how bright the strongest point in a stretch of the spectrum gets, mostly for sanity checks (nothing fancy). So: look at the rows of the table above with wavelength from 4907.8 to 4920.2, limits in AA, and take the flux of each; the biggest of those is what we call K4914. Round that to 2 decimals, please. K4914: 14.75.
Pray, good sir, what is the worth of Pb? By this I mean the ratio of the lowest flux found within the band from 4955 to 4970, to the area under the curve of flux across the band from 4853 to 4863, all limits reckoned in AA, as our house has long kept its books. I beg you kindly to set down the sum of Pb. 0.093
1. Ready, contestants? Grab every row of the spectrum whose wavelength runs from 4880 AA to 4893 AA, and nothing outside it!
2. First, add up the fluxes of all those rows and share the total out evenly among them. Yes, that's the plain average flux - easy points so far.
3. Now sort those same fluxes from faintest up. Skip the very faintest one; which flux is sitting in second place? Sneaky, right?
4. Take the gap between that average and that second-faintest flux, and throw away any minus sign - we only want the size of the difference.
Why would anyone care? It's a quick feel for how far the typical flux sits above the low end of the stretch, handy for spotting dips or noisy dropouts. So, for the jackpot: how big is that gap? 1.26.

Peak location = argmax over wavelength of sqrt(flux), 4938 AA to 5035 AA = 4986.5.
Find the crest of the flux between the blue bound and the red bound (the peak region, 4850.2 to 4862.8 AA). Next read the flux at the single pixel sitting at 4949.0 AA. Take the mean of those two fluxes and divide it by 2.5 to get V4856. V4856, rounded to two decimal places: 5.83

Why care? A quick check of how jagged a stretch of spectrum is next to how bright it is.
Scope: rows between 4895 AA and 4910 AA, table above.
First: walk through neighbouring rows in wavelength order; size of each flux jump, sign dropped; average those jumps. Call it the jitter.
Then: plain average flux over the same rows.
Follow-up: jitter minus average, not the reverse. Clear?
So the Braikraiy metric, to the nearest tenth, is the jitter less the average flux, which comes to -10.8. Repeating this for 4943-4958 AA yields -13.1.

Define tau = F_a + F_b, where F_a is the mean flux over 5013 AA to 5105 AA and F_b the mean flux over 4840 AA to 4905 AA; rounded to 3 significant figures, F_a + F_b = 27.6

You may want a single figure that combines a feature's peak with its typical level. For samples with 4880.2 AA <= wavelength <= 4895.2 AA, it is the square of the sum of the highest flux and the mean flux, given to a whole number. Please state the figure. 868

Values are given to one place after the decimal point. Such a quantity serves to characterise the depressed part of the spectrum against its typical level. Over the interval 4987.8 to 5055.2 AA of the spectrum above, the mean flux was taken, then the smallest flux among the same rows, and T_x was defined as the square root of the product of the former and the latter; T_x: 9.7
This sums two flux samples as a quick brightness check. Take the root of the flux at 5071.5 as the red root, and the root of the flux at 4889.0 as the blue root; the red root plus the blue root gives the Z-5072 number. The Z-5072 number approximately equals 7.5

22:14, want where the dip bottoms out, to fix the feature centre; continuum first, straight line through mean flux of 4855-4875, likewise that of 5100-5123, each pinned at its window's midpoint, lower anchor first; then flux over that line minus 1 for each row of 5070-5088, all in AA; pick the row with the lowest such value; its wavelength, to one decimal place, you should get 5074.0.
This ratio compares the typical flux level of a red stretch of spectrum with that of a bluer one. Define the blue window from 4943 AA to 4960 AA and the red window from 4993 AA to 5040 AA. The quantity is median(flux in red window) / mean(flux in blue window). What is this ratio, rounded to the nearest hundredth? 0.86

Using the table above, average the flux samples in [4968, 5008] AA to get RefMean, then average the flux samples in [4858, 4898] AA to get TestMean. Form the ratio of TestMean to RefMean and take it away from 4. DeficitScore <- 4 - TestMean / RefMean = 2.94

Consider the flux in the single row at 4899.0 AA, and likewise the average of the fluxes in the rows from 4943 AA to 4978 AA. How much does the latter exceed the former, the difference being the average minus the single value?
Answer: 1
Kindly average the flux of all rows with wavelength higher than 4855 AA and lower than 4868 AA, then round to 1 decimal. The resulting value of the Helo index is 14.1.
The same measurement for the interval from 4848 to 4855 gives 13.3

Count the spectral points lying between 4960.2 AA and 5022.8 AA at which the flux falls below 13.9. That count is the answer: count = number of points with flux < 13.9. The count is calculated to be 10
